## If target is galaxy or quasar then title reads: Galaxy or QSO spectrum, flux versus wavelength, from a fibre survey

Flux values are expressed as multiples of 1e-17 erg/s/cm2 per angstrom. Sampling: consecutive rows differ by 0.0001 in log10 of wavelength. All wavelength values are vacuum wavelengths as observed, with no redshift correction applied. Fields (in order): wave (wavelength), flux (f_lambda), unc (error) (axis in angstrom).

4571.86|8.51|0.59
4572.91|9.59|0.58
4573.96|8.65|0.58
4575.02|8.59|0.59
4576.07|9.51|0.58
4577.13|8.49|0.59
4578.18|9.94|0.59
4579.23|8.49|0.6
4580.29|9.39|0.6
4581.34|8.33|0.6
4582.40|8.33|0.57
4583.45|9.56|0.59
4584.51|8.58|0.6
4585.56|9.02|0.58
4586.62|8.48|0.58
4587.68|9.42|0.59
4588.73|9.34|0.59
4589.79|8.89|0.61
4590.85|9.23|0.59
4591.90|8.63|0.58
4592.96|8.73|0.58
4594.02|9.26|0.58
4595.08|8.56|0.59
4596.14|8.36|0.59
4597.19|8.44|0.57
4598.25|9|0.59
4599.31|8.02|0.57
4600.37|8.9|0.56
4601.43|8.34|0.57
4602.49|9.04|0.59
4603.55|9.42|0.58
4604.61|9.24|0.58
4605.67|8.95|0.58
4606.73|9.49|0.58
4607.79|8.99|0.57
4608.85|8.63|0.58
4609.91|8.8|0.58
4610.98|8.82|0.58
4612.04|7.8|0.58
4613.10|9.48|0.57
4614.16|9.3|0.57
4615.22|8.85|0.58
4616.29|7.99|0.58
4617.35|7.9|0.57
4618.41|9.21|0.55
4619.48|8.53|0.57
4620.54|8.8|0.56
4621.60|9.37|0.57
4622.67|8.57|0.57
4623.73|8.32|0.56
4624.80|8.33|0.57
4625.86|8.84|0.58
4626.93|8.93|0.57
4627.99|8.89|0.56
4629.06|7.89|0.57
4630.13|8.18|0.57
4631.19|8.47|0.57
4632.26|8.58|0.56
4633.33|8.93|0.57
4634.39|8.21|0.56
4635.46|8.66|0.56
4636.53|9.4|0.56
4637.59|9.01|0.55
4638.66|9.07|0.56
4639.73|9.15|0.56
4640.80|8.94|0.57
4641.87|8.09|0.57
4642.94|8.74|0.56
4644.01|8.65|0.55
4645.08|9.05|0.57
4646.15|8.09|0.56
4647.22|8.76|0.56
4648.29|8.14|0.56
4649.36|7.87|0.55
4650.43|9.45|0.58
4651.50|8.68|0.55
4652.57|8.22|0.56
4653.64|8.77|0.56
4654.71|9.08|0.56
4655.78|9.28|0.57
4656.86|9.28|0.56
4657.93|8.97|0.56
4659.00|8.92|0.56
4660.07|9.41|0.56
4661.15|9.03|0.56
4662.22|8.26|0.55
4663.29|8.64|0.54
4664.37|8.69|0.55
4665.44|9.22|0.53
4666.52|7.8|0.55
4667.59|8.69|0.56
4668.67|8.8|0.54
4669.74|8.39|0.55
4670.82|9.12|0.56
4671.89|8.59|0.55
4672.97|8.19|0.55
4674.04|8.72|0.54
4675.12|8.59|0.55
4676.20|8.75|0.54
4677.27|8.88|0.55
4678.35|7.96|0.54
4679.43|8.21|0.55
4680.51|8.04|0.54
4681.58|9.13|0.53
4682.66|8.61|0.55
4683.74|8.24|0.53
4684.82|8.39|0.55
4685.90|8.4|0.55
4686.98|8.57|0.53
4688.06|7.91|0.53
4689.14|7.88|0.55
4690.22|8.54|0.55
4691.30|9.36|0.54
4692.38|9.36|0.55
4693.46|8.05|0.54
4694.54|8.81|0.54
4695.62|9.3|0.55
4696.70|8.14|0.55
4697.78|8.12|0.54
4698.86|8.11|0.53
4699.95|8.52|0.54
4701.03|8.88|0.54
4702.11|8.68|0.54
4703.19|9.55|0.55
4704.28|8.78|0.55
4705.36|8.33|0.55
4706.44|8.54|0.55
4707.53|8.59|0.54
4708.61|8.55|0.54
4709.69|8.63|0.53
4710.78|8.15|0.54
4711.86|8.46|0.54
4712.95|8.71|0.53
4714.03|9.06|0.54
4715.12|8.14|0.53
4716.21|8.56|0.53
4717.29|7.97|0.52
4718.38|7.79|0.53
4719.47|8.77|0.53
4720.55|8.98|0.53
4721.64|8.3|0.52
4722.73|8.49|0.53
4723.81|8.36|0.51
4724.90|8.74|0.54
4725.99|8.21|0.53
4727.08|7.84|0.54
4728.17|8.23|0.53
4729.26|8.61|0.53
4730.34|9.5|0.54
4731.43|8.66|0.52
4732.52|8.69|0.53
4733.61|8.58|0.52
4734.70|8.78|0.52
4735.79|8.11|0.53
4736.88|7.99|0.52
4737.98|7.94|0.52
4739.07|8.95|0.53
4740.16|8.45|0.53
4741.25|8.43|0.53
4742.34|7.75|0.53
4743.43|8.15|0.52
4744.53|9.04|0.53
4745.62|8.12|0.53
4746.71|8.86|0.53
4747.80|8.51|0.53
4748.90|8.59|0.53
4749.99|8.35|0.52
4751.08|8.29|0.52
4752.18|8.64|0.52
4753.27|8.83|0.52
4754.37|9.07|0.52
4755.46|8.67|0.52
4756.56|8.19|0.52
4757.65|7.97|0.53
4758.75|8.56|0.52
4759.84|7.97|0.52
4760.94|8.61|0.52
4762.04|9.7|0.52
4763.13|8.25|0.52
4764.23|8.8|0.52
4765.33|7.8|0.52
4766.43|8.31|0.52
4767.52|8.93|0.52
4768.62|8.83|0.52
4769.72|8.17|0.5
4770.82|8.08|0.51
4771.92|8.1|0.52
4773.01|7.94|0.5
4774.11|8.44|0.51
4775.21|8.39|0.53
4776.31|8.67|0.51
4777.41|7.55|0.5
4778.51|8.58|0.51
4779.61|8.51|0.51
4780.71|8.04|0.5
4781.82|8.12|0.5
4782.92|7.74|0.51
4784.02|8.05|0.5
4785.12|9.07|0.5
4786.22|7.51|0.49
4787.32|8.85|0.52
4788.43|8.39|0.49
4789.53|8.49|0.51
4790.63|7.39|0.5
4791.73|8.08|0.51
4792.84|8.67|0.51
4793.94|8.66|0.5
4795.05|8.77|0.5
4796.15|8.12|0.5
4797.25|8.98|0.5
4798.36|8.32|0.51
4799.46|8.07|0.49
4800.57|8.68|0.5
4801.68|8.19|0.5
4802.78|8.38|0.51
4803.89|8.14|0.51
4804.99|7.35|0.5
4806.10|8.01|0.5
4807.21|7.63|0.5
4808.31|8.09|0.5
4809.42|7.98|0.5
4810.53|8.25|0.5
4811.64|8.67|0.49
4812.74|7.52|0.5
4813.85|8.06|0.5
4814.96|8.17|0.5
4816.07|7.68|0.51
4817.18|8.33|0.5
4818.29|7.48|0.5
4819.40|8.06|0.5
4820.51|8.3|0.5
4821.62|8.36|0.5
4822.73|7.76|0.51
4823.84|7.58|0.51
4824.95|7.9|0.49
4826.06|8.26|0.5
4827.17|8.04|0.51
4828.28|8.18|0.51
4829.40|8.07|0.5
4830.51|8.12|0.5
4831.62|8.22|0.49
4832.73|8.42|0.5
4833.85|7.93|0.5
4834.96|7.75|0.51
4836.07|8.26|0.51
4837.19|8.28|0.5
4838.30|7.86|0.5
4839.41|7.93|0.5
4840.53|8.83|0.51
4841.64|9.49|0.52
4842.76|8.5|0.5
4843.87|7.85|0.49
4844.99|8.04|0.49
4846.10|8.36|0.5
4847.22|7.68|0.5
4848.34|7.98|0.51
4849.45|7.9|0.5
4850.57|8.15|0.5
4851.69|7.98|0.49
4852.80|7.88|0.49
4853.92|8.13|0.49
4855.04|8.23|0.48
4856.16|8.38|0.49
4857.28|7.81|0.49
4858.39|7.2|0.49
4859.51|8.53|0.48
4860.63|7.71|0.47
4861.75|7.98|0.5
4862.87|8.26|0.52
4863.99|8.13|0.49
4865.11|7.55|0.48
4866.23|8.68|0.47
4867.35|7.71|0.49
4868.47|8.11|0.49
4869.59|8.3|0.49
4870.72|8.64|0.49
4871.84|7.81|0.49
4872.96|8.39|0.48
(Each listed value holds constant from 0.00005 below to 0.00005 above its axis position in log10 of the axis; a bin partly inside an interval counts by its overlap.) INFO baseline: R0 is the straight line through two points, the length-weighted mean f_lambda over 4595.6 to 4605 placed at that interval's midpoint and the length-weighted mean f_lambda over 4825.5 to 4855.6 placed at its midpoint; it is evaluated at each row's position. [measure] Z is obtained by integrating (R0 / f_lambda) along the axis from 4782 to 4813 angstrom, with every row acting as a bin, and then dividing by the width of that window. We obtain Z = 1.01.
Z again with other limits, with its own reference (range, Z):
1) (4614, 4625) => 1.01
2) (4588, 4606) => 0.99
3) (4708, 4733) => 1.00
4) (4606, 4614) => 0.99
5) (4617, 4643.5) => 1.00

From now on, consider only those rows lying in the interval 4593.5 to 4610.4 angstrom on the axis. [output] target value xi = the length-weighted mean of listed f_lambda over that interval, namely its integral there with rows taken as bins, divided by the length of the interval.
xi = 8.84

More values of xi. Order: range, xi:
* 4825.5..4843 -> 8.25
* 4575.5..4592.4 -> 8.98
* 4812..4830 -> 7.99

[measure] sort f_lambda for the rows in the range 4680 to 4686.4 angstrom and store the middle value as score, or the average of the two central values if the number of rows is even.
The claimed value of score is 8.4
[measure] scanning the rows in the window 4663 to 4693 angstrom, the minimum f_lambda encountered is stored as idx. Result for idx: 7.8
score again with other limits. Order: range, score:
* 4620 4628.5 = 8.8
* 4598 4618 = 8.9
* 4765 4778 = 8.2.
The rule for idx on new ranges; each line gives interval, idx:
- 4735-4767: 7.75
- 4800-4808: 7.35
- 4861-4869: 7.55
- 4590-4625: 7.8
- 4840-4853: 7.68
